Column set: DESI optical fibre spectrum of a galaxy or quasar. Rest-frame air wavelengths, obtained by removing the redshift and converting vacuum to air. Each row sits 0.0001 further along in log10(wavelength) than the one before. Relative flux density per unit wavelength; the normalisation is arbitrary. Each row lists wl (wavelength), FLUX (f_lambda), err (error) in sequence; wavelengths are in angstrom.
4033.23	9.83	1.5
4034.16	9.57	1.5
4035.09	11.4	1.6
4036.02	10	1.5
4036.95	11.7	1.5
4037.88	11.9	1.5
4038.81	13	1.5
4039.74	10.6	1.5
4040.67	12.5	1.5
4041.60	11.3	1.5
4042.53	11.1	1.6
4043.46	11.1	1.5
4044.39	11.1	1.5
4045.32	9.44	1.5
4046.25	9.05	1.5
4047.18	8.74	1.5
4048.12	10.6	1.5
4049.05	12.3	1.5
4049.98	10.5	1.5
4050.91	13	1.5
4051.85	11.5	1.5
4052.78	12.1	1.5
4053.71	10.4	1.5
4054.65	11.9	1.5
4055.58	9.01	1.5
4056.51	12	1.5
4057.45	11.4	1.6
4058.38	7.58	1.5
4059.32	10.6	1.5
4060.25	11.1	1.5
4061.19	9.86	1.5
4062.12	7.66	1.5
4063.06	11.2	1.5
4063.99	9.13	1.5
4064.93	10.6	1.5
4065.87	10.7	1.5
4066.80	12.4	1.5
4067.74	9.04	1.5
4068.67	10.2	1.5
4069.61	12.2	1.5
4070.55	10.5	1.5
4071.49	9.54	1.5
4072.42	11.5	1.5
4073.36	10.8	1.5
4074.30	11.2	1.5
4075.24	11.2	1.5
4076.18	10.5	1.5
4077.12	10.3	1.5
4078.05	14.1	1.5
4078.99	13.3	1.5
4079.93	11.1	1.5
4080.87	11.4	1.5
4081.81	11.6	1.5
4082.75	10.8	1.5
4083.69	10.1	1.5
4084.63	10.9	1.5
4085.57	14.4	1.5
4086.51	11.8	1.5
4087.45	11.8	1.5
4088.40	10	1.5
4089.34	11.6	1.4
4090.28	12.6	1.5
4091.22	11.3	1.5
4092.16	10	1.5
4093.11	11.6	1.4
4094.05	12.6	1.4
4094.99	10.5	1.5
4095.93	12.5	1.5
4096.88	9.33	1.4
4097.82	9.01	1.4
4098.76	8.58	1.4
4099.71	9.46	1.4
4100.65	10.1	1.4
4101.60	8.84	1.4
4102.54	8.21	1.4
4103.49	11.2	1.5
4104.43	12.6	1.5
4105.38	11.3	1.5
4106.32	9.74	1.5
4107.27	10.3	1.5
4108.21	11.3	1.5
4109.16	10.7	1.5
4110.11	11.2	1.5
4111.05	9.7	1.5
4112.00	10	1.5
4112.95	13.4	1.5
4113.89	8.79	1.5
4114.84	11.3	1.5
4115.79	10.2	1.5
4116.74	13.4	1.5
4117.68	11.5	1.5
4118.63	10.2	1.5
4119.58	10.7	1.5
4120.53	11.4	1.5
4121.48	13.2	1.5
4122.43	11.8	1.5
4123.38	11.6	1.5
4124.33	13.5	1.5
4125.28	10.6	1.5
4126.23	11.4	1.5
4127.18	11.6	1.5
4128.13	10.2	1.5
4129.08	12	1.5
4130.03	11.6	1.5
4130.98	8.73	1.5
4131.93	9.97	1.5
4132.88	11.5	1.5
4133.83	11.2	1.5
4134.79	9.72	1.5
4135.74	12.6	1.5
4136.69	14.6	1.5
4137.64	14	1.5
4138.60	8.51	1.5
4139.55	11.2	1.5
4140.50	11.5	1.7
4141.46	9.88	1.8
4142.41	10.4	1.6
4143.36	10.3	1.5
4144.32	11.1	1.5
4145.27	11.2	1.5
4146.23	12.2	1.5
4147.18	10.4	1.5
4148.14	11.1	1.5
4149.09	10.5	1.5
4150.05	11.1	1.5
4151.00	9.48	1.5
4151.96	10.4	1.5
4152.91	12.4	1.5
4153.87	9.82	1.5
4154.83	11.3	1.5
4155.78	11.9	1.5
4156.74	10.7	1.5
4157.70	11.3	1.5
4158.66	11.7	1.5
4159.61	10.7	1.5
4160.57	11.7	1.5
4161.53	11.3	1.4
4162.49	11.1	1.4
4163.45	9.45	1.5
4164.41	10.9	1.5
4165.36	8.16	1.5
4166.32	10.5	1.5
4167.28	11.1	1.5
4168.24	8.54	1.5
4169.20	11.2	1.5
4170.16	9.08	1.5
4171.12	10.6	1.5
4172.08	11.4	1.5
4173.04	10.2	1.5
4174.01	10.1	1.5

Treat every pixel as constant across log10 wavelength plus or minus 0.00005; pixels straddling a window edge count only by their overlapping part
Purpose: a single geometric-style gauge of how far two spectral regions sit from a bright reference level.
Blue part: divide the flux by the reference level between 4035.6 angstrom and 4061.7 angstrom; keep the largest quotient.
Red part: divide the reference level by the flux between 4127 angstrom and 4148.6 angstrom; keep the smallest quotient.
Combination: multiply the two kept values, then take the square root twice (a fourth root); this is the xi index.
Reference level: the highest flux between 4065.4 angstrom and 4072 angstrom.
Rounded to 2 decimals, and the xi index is 0.97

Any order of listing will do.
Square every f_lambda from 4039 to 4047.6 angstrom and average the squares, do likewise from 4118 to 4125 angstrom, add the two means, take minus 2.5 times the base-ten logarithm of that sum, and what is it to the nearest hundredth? -6.01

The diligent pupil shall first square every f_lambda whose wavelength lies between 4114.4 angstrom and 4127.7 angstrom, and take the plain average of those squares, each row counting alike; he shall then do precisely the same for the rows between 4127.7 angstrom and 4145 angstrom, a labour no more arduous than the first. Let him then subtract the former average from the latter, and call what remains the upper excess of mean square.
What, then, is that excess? -11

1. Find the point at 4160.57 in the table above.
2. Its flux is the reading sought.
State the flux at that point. 11.7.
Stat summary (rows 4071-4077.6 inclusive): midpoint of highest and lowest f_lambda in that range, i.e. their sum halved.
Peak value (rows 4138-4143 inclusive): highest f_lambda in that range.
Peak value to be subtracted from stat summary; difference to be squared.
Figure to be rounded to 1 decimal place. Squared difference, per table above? 1.0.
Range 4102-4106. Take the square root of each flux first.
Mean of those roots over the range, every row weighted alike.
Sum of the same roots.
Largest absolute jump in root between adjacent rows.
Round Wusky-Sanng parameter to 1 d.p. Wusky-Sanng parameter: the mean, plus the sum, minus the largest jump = 15.9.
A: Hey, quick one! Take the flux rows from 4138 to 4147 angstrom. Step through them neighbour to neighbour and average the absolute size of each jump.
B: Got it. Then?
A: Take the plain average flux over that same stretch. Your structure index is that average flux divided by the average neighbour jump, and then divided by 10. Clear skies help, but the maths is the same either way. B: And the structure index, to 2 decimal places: 1.20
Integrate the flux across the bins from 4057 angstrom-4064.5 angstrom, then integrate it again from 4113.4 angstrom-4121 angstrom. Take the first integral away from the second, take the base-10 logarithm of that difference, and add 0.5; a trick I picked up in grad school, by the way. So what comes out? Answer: 1.48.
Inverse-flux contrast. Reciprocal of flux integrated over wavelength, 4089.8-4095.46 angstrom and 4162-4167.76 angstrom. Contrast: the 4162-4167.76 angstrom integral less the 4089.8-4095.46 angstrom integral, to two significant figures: 0.073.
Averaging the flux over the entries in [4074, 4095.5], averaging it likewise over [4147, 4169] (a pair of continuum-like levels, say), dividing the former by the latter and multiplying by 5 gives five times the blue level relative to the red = 5.4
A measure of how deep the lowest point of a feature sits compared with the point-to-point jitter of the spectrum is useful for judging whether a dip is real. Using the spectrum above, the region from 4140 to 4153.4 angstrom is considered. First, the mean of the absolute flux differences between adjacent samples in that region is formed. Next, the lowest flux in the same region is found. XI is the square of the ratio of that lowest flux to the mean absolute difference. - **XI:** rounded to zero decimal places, 99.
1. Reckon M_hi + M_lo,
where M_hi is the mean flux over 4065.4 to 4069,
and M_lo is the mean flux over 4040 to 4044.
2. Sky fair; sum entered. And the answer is 22.1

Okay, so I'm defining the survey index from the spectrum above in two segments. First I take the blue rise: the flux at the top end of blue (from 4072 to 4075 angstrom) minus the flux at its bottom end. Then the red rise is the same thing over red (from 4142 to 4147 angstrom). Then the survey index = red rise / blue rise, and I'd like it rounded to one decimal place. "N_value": -6.0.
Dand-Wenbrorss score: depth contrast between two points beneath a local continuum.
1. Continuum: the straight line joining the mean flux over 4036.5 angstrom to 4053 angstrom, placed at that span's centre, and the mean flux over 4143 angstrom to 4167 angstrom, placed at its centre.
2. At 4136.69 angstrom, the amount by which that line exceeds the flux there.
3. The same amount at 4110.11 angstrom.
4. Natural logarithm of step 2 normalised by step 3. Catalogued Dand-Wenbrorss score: 2.8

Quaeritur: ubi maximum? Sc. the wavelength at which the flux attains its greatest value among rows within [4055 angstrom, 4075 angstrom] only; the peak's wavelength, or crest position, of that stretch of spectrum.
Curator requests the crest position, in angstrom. 4066.80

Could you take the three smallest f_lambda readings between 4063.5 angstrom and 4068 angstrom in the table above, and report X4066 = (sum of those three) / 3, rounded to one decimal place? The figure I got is 9.6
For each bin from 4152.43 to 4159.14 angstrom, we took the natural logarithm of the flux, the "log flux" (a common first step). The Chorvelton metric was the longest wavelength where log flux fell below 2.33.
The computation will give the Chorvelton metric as 4153.87 angstrom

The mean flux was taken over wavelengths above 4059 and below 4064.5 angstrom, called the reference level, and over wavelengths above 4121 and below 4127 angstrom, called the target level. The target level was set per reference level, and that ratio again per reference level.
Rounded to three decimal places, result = 0.122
